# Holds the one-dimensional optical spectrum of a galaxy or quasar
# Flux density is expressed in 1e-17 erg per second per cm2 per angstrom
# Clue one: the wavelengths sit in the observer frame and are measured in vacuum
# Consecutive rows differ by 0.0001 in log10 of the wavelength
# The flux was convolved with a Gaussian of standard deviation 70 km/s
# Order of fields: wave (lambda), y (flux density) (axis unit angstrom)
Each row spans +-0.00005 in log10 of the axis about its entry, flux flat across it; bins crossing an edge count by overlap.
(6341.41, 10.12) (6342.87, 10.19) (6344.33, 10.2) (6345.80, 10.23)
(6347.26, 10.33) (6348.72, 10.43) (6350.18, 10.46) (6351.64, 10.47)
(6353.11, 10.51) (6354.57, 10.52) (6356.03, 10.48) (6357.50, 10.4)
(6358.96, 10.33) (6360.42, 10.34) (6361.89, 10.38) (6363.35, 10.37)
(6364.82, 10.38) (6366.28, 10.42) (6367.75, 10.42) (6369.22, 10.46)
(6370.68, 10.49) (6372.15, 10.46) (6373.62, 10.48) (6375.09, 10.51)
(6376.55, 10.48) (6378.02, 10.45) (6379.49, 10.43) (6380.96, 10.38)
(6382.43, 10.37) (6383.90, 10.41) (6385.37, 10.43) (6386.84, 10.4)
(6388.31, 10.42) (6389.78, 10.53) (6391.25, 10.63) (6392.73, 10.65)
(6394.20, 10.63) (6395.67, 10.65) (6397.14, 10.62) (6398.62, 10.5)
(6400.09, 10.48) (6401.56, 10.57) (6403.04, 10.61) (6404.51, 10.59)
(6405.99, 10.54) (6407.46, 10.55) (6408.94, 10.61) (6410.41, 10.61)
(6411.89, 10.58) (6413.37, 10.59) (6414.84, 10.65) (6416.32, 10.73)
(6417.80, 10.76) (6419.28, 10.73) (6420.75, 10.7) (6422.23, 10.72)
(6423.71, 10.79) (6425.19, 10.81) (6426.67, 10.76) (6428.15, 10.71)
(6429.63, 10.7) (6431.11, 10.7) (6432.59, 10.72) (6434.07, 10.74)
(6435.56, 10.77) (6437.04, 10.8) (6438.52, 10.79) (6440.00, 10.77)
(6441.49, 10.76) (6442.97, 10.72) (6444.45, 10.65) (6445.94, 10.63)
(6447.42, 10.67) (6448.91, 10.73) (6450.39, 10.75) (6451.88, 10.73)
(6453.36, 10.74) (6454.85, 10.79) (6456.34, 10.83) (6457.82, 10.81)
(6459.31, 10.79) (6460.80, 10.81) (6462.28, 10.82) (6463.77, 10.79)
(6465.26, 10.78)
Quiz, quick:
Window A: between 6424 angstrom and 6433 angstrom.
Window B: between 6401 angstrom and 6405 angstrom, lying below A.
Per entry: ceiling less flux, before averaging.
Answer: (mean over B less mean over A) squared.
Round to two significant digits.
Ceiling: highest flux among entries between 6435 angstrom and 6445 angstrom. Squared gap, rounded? 0.021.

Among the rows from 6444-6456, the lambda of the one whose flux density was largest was 6454.85 angstrom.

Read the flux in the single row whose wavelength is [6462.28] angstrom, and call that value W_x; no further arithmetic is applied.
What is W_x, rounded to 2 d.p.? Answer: 10.82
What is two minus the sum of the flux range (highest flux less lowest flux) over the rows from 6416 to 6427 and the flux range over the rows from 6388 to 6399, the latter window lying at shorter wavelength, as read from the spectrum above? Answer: 1.66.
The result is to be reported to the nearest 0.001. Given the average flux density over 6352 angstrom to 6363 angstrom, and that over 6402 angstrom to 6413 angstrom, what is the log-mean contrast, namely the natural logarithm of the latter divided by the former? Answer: 0.015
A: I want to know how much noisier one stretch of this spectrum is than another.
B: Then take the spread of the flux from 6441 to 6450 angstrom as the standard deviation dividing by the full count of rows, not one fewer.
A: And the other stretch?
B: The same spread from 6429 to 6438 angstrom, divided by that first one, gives 0.79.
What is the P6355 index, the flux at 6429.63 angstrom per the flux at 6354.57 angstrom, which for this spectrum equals 1.02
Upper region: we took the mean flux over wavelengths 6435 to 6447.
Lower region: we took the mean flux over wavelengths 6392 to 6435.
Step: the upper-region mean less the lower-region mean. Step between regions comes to 0.08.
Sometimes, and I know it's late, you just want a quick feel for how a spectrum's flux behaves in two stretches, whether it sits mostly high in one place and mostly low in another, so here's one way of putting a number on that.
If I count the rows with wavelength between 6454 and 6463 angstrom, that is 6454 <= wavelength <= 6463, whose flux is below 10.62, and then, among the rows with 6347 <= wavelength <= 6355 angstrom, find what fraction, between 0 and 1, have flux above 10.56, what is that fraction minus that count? 0.0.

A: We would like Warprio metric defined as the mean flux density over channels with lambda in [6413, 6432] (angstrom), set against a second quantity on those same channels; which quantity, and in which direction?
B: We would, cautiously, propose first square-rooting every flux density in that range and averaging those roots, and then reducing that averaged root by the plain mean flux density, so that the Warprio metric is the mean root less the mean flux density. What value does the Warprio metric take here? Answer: -7.45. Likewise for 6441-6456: -7.44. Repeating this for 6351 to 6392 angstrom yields -7.21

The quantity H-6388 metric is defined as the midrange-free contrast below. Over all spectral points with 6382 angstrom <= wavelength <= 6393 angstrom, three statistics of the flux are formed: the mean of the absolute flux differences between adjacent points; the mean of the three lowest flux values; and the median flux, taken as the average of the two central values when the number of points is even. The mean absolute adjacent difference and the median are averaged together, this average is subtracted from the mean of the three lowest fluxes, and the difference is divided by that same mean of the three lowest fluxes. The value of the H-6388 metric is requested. 0.496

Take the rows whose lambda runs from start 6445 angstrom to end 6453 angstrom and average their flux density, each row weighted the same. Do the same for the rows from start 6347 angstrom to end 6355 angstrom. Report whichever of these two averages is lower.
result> 10.5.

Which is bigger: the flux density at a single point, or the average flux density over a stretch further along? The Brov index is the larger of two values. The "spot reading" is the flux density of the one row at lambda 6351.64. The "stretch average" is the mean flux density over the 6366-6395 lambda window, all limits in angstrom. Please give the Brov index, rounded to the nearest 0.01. 10.47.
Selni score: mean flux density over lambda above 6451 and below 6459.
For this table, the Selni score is 10.8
